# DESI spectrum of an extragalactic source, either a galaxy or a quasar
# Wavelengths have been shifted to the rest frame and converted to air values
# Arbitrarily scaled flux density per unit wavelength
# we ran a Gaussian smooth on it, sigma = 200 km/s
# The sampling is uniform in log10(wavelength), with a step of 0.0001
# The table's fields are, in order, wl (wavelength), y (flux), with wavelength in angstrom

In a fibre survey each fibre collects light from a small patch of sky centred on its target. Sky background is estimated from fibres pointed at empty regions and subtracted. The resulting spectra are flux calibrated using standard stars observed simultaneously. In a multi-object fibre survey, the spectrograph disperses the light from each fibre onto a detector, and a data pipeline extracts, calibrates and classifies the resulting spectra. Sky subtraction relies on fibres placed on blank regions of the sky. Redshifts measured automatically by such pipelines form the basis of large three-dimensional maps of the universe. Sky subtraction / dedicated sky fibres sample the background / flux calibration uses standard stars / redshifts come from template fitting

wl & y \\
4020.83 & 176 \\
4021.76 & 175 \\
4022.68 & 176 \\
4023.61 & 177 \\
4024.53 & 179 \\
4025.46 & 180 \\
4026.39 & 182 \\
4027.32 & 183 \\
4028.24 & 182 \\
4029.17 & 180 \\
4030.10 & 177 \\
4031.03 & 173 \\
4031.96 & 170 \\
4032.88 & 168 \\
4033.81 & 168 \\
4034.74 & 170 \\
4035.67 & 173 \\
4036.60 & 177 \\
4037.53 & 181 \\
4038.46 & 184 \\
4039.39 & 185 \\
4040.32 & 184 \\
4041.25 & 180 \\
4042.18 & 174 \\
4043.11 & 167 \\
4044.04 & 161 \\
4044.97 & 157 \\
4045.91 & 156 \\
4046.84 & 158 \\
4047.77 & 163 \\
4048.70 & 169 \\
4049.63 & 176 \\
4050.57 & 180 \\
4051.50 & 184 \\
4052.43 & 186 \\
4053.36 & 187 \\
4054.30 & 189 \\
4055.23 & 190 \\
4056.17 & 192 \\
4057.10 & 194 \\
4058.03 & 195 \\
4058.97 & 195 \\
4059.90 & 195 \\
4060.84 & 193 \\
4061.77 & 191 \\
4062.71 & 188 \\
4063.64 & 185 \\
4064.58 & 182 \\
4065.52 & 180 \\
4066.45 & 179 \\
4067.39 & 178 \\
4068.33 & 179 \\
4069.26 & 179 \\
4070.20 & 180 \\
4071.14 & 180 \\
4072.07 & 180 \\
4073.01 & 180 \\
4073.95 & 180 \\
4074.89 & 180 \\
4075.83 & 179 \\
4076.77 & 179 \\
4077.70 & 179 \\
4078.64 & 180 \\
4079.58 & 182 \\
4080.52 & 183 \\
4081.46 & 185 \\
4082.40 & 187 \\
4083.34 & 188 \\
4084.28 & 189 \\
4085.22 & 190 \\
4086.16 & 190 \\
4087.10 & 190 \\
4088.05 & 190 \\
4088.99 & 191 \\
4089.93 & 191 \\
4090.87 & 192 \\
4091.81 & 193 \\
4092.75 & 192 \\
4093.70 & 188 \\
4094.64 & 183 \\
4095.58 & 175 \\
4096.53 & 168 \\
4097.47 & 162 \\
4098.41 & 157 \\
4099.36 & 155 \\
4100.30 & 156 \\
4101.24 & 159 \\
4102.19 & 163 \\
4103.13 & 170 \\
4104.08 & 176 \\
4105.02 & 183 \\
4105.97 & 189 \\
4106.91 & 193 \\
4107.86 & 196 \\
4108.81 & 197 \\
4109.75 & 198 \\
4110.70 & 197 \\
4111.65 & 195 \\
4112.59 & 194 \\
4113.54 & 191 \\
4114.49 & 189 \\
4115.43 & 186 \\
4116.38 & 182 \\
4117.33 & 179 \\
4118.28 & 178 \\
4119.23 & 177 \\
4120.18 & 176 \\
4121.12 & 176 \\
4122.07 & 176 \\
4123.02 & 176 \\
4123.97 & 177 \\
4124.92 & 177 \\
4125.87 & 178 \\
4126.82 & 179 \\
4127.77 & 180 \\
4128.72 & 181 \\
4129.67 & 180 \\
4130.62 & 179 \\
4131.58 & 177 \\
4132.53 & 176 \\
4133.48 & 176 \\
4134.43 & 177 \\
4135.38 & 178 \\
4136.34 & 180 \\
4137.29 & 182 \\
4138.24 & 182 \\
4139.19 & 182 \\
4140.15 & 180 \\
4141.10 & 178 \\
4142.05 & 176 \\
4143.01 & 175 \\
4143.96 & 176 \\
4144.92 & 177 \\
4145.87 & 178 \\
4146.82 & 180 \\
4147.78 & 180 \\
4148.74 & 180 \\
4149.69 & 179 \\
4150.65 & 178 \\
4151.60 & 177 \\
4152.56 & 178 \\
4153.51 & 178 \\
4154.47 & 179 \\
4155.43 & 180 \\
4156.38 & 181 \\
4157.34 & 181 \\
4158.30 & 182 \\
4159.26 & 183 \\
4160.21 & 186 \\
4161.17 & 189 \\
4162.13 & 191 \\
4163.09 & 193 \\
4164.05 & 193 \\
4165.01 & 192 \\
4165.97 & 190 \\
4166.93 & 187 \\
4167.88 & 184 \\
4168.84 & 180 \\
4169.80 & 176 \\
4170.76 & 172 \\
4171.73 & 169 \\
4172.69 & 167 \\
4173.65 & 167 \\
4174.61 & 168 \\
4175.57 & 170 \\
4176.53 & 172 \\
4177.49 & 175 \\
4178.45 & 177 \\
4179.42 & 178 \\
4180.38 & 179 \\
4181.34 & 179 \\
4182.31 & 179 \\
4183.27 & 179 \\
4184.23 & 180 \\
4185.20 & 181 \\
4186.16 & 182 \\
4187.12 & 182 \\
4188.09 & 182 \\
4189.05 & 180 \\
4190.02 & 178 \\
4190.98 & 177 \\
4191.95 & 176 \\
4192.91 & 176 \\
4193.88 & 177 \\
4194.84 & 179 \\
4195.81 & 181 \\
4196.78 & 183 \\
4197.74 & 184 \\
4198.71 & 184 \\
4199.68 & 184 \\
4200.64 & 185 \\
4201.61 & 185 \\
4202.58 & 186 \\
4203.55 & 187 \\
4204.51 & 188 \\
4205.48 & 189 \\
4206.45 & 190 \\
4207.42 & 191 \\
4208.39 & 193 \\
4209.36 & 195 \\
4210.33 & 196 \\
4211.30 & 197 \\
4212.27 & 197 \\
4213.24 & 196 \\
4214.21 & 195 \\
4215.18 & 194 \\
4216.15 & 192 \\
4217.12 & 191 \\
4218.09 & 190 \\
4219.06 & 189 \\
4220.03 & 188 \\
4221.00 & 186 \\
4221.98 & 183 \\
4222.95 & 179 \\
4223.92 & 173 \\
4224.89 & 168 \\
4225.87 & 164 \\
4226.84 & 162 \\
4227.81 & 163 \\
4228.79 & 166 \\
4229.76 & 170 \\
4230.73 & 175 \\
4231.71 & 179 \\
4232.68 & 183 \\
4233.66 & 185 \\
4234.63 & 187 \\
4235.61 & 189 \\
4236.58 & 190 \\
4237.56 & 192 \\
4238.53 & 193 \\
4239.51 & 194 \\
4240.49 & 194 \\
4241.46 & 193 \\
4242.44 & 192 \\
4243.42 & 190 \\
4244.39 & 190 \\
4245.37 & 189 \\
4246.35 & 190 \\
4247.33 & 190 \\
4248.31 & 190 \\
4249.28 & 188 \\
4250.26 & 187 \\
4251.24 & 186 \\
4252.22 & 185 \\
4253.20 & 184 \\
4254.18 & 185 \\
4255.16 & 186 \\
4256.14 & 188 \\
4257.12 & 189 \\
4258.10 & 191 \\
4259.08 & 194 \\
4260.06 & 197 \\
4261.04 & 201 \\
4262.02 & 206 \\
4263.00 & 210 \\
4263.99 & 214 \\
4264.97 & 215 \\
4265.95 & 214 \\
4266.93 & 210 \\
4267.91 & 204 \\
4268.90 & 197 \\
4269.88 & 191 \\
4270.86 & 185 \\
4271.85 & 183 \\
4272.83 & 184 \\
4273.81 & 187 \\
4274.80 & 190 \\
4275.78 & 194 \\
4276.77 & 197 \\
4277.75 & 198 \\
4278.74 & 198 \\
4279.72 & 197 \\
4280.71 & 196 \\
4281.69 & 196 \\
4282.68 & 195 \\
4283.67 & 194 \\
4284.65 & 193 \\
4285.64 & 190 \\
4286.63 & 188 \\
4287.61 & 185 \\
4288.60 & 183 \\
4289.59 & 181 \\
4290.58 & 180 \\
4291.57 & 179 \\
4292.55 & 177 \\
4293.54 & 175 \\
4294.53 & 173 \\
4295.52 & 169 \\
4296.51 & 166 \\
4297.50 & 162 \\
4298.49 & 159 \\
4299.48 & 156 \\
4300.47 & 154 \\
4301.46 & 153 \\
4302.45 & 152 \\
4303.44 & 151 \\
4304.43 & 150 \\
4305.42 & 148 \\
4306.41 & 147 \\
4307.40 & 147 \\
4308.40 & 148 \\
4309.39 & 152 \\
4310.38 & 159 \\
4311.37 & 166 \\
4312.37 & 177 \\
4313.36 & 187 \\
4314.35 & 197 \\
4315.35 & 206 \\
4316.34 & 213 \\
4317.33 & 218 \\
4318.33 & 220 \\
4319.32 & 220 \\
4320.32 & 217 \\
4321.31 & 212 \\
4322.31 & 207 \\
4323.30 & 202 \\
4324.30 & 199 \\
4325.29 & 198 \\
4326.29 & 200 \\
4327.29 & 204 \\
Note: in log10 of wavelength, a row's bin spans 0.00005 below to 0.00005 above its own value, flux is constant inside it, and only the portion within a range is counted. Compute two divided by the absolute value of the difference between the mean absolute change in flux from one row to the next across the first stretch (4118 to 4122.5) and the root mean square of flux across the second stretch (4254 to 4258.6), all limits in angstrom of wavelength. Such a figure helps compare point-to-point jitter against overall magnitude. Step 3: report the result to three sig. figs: 0.0107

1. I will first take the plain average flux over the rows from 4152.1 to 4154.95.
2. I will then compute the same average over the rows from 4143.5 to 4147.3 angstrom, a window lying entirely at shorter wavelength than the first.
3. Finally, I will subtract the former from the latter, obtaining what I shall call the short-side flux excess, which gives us -0.6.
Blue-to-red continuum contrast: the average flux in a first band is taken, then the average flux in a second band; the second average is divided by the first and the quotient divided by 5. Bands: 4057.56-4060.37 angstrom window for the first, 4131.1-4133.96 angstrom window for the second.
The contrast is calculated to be 0.181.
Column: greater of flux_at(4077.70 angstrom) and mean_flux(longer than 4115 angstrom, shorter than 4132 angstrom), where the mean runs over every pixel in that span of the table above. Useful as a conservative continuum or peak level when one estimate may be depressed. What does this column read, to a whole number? 179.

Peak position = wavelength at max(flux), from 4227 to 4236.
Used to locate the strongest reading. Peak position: 4235.61 angstrom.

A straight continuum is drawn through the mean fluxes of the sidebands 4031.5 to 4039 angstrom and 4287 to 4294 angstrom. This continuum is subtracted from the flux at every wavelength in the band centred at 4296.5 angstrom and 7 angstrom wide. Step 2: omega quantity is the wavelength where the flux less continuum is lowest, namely 4299.48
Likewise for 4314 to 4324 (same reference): 4314.35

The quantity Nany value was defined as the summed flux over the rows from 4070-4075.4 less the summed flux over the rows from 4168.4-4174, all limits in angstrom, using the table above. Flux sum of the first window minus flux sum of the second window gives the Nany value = 49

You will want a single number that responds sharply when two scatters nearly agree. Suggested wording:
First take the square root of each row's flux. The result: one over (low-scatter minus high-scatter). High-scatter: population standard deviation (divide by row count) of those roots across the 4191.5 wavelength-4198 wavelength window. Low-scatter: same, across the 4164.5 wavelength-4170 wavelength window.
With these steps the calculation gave 11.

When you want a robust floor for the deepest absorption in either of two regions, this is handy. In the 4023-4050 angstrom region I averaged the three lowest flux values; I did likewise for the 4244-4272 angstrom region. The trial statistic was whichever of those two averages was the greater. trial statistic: 184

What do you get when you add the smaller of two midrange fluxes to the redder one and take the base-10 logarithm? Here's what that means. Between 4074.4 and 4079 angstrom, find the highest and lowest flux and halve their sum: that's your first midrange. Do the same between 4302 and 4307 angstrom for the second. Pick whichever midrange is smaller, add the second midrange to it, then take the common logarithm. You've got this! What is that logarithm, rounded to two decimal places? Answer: 2.48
